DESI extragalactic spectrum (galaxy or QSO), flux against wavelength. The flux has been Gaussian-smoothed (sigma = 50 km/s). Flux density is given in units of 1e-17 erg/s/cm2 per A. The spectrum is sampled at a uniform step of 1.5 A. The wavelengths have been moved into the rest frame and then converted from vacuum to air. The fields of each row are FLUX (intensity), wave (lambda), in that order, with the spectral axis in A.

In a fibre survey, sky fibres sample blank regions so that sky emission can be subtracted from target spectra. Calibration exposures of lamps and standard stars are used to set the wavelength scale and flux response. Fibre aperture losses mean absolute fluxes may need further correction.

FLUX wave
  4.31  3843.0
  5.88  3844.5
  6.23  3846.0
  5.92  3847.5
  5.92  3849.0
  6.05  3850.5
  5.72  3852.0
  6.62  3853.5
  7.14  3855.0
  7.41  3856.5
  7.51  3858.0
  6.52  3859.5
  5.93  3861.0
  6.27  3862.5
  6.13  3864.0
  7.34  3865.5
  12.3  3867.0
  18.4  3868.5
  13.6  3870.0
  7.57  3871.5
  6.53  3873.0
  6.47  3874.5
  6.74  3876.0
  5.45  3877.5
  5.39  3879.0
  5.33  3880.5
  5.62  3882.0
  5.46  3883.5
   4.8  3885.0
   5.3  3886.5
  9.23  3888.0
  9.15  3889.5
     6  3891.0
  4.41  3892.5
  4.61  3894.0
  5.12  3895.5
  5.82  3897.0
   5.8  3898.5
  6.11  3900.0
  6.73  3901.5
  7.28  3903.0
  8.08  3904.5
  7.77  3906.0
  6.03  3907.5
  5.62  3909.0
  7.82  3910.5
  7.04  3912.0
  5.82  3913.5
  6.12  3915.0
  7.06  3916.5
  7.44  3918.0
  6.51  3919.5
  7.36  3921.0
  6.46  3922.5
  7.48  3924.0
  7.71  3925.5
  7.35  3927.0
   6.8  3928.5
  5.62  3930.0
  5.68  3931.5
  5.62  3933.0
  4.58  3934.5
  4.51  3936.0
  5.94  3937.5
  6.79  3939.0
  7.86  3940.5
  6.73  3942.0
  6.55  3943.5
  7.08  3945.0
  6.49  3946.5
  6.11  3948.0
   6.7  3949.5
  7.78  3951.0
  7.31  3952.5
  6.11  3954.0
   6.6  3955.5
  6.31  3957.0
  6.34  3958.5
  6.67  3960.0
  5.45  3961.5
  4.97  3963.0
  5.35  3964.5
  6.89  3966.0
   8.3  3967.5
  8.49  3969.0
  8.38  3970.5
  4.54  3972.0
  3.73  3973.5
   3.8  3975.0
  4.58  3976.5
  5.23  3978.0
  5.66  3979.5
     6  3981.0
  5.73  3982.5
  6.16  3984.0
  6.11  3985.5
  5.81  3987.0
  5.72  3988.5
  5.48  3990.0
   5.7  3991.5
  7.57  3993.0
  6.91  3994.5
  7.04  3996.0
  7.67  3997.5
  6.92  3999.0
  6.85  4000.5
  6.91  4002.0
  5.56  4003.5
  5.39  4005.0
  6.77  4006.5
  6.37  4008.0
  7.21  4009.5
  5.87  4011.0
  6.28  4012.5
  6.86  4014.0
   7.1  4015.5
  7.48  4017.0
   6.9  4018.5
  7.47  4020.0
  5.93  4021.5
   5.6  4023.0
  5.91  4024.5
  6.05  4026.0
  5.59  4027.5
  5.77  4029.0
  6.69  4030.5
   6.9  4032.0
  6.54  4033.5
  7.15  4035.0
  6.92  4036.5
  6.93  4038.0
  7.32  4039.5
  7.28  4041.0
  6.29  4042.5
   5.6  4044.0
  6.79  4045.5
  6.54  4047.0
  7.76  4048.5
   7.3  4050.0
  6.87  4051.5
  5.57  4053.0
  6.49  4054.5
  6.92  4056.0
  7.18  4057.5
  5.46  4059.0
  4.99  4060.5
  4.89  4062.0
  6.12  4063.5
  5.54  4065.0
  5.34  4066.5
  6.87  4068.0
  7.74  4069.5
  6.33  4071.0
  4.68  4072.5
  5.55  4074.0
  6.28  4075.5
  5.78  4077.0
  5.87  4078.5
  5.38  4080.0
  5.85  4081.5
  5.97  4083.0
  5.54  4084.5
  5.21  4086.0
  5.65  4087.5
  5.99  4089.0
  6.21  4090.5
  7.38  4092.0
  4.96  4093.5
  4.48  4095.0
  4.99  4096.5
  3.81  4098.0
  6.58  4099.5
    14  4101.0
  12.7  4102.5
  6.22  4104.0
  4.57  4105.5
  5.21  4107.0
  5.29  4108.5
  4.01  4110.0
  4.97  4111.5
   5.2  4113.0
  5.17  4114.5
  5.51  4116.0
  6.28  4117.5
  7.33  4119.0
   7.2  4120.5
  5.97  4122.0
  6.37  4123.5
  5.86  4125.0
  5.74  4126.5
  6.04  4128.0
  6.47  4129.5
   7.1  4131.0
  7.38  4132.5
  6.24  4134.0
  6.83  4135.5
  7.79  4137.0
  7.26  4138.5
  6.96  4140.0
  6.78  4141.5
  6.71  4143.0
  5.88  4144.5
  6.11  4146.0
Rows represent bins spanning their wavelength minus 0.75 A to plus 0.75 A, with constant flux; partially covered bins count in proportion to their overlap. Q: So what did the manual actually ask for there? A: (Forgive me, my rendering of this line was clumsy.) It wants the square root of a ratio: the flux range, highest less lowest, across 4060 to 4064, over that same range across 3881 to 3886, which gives 1.2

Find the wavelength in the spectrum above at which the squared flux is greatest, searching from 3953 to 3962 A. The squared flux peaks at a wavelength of 3960.0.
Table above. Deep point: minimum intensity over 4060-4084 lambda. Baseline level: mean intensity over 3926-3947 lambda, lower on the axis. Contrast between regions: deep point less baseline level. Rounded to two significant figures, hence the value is -1.6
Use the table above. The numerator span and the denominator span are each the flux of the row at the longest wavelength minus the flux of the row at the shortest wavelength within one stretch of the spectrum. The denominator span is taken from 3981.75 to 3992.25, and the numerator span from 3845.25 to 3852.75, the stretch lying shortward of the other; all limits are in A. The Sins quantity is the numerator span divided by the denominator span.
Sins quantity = 17.0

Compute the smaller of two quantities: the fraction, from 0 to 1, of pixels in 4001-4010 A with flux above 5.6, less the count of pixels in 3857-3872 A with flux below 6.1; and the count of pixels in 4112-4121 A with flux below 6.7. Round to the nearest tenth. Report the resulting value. -0.3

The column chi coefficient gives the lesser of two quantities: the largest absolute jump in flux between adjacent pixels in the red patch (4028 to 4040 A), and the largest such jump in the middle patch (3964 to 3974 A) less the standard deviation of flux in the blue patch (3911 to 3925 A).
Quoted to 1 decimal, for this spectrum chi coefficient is 0.9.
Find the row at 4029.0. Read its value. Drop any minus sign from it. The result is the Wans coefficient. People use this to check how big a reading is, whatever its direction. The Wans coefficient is 5.8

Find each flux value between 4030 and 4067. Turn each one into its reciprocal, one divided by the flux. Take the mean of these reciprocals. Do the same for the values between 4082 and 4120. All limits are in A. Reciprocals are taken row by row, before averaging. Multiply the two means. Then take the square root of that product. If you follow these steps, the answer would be 0.167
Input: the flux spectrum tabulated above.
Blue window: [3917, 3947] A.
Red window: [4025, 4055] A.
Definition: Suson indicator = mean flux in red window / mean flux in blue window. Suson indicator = 1.01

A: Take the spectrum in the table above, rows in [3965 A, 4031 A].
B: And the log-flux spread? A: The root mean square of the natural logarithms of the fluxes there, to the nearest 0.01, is 1.83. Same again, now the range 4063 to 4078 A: 1.79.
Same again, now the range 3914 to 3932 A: 1.91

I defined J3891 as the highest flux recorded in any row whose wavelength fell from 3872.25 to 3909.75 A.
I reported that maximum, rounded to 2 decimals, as 9.23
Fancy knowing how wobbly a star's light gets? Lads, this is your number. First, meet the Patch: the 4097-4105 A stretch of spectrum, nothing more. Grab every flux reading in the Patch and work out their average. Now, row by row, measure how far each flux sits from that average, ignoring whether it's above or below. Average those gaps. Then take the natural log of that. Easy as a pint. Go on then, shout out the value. 1.3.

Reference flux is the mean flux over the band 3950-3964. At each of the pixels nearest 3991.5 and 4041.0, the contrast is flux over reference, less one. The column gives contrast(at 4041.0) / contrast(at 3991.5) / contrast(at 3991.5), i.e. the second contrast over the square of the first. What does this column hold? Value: 12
